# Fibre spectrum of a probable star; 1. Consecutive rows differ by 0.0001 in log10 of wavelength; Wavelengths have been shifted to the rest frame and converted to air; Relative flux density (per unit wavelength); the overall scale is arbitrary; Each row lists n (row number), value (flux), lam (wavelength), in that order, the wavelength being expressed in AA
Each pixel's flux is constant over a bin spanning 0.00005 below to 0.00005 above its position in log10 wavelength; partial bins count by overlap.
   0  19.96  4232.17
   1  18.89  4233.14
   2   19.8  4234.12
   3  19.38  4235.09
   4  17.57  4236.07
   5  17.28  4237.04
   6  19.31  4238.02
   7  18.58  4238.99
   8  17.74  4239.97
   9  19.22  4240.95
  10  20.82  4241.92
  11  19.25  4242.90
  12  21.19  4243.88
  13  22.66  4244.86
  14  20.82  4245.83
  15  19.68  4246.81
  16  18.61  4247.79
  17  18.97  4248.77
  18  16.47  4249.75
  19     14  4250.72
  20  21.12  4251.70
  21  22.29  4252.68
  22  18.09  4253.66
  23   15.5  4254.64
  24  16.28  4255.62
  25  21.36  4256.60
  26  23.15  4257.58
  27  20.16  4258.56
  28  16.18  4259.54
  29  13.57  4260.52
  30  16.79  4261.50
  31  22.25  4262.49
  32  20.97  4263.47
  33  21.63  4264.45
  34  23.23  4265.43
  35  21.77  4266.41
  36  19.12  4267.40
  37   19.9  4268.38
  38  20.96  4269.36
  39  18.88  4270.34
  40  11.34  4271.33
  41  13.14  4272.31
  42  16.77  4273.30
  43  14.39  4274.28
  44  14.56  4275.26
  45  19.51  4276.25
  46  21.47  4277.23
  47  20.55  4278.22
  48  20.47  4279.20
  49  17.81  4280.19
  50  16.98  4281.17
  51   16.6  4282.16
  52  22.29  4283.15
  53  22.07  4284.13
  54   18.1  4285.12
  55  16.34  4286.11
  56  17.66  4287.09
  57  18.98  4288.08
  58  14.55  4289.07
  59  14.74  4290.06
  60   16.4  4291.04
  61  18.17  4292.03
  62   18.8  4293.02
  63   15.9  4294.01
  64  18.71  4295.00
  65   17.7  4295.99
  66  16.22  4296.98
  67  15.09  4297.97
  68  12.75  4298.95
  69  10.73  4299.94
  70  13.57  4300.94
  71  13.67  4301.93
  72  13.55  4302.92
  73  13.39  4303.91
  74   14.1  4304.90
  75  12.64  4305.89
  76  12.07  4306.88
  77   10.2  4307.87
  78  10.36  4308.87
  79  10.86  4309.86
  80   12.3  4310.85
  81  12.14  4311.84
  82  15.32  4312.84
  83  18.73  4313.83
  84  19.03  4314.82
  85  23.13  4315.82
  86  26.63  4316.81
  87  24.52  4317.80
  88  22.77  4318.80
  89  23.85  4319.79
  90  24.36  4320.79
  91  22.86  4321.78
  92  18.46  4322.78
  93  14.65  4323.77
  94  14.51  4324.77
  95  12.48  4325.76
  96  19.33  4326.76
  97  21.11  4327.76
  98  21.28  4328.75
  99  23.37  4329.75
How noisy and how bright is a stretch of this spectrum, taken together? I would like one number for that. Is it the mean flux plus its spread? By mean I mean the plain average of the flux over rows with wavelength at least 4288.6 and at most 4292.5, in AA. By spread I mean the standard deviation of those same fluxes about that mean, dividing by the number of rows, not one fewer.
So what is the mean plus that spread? 17.4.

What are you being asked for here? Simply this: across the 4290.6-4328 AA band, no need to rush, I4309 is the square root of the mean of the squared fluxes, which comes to 17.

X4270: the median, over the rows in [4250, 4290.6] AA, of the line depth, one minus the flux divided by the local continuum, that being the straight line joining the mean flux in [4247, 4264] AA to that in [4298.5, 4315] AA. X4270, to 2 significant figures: -0.11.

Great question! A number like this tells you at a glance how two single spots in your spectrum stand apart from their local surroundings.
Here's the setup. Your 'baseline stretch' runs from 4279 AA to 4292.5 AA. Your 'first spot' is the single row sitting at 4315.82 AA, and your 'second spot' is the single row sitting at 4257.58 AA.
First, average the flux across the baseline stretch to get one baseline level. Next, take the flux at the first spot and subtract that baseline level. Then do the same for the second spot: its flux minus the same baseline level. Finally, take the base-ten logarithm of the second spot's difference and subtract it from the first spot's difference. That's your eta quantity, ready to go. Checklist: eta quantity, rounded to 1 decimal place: 4.5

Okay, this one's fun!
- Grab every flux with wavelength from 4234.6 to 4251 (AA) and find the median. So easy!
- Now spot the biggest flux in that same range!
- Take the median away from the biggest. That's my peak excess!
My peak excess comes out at 3.4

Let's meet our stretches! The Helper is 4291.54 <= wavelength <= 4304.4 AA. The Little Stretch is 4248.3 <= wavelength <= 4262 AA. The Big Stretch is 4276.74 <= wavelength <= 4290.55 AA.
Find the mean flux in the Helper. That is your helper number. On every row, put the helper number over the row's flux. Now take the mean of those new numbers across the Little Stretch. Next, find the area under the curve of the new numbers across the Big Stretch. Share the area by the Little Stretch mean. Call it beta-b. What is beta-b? 13.4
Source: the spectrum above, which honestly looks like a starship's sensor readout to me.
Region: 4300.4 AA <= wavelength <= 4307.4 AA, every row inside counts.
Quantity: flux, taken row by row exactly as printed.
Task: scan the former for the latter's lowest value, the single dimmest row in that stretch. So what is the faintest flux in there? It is 12.07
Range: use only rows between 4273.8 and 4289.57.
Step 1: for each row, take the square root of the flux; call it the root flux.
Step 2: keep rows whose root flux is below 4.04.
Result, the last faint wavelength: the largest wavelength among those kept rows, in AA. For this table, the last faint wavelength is 4289.07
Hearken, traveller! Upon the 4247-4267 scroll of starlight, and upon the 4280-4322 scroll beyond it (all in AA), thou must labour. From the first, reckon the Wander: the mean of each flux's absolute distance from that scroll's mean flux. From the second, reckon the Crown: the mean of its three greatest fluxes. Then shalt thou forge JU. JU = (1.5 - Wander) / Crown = -0.047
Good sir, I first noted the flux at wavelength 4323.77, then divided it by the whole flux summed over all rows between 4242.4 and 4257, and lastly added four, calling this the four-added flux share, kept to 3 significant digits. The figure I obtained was 4.05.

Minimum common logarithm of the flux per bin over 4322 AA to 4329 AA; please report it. 1.10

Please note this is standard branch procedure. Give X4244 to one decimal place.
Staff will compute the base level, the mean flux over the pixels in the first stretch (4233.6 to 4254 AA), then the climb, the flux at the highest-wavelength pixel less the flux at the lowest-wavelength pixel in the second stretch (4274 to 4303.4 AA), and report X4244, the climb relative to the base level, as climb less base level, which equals -20.0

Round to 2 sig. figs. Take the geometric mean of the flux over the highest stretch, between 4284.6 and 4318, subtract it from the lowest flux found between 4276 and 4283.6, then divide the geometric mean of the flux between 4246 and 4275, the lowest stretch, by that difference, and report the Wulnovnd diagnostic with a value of 15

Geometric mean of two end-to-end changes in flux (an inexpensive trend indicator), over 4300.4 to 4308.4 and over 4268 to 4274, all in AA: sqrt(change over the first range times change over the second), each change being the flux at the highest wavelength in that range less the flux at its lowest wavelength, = 3.2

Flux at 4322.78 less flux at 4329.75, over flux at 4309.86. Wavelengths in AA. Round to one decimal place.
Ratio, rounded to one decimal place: -0.5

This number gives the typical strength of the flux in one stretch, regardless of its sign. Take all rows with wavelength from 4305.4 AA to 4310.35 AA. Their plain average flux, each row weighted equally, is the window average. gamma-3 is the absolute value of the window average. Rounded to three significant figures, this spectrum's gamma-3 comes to 11.2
